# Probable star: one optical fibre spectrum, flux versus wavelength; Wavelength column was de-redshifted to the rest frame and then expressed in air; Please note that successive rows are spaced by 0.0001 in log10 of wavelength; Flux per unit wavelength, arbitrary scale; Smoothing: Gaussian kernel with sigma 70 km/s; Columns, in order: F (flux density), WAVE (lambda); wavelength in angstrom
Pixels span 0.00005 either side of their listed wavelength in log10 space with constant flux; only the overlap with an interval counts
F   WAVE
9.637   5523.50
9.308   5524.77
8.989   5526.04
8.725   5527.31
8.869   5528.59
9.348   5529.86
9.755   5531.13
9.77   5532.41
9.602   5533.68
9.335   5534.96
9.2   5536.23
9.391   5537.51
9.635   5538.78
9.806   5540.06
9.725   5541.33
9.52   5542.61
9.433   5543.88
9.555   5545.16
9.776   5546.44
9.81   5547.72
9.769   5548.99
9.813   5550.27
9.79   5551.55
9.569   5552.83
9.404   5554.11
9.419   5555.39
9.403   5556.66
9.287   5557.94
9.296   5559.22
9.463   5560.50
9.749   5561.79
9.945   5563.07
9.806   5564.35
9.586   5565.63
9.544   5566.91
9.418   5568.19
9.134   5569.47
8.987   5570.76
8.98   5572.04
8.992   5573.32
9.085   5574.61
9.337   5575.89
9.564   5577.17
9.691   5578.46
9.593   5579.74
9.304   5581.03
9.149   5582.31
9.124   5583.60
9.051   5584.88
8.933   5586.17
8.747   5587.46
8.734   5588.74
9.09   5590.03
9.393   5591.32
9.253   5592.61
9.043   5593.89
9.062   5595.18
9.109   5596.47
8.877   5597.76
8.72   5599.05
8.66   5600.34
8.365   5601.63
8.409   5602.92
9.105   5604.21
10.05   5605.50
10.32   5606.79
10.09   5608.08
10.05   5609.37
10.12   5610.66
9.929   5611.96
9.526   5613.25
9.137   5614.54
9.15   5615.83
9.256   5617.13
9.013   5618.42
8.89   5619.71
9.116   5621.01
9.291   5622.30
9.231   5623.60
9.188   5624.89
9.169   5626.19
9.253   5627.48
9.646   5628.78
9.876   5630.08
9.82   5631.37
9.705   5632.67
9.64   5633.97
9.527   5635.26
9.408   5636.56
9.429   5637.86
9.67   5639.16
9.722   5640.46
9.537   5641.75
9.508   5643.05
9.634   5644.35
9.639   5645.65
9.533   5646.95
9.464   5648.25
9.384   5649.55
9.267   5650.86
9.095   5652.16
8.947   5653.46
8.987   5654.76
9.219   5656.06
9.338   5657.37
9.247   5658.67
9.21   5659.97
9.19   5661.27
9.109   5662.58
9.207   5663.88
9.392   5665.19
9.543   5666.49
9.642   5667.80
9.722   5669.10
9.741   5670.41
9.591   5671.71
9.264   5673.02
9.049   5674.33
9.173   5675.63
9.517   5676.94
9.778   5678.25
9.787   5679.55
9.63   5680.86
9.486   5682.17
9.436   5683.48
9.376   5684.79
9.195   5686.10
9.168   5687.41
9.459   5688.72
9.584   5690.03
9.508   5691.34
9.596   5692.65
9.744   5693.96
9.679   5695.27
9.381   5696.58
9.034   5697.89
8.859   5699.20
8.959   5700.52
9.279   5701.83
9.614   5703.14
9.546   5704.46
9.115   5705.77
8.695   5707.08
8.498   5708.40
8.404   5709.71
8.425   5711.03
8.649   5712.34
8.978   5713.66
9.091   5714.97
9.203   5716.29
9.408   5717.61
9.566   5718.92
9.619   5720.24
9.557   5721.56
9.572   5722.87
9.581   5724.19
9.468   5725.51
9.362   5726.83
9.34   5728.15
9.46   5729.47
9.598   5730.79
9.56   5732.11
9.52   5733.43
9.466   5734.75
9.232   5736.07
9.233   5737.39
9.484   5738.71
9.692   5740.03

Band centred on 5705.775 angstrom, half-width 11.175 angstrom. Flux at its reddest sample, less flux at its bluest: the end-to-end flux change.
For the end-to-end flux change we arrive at -0.5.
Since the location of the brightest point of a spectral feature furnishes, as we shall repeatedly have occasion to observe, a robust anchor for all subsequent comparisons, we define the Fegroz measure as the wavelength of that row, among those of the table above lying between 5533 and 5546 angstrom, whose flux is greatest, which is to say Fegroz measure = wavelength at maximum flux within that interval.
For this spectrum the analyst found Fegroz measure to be 5540.06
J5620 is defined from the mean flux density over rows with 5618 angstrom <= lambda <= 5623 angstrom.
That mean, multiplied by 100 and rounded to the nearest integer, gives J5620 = 908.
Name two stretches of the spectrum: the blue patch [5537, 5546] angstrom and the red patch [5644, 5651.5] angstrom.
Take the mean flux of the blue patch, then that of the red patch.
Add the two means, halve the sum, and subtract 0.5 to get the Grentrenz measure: 9.03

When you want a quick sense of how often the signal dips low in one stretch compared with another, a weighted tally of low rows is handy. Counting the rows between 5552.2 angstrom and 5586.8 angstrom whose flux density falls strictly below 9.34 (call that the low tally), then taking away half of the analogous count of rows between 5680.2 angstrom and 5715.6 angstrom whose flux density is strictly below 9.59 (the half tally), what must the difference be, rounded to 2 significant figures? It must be 2.0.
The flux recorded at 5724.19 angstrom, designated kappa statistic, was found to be 9.581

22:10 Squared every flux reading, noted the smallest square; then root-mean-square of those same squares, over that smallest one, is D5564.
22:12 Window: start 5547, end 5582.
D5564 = 1.12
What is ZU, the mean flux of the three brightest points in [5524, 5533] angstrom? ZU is 9.62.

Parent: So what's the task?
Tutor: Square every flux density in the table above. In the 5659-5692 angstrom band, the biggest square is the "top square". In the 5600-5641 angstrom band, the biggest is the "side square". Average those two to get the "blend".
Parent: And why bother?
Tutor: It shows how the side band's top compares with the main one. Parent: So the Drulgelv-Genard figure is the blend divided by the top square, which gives 1.06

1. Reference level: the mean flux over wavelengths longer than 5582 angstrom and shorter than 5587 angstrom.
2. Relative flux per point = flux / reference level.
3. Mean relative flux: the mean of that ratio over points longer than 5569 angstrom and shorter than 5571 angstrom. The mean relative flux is 1.00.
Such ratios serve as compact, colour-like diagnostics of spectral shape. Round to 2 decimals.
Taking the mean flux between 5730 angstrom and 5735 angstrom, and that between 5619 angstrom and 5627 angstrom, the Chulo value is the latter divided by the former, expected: 0.96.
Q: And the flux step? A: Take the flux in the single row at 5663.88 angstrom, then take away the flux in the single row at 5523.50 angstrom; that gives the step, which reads -0.43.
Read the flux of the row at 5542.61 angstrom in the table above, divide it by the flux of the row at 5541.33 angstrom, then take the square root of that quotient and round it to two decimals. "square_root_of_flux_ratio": 0.99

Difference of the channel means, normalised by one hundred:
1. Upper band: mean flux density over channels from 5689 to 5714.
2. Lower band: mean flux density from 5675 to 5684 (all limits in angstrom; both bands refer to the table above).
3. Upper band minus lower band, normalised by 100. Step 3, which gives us -0.004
